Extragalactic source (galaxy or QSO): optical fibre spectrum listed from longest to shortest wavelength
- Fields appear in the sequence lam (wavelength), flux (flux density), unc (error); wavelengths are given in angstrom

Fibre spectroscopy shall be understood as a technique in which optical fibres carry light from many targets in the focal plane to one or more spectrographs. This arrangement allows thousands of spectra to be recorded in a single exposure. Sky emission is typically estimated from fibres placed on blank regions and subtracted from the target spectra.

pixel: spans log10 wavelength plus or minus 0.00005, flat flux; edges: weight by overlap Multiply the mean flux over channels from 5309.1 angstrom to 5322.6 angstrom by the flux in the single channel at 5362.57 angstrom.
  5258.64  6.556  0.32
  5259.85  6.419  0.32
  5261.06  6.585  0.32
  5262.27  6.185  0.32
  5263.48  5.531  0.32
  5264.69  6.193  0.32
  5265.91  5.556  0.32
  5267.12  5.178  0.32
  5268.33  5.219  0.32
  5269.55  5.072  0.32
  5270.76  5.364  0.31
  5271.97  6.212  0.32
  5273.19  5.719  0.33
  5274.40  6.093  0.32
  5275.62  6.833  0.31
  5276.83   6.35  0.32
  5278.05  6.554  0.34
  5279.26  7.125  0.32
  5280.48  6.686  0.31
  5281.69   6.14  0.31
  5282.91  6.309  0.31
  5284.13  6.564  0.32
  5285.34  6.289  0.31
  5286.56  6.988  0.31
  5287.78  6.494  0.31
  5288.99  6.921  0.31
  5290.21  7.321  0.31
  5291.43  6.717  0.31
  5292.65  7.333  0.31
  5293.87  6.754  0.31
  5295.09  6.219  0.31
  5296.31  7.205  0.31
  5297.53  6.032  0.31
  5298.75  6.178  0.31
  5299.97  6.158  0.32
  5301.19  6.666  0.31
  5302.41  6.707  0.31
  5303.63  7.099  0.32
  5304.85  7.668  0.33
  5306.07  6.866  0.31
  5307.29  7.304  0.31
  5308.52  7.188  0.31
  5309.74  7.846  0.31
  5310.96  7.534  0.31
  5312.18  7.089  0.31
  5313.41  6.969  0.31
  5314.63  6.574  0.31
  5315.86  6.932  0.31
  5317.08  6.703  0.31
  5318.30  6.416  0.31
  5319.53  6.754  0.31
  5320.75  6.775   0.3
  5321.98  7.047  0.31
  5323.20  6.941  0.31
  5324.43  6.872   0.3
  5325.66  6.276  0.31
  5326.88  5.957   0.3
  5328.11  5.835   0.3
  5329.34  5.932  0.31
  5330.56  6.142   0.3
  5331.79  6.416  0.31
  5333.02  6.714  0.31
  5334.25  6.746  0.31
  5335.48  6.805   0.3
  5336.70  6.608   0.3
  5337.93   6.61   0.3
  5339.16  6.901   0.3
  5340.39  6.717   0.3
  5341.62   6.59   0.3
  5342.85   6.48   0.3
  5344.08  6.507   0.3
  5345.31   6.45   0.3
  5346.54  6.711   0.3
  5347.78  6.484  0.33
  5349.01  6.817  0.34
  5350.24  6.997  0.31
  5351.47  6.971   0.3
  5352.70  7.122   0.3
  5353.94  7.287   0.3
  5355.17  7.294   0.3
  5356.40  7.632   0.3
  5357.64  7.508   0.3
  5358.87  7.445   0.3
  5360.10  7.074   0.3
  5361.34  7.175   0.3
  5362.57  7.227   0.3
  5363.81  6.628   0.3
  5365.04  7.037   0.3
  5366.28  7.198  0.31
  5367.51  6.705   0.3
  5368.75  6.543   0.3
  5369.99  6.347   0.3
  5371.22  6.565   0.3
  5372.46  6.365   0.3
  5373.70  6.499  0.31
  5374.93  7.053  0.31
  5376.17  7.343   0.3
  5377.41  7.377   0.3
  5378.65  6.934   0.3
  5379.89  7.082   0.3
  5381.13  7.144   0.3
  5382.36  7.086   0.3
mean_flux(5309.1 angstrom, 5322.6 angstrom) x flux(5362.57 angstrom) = 50.4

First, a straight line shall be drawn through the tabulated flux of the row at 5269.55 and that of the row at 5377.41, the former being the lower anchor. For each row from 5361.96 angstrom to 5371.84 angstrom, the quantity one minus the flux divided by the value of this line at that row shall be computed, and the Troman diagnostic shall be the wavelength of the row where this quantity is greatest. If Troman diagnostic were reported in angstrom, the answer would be 5369.99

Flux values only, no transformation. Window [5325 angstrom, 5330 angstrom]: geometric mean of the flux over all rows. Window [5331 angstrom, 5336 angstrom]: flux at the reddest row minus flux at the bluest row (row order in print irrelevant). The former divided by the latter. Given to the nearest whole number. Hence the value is 15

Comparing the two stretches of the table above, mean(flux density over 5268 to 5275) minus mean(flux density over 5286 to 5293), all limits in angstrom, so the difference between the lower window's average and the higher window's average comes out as -1.3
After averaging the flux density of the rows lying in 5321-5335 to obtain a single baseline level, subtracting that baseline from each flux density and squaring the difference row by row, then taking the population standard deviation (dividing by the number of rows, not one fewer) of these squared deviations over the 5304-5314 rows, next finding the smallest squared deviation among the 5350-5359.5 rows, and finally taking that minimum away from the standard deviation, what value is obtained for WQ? 0.32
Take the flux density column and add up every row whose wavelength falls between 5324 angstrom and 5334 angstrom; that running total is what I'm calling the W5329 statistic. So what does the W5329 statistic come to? 50.1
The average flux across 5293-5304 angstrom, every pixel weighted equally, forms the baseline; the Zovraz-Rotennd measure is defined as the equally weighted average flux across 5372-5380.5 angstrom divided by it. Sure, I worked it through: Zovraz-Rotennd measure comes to 1.06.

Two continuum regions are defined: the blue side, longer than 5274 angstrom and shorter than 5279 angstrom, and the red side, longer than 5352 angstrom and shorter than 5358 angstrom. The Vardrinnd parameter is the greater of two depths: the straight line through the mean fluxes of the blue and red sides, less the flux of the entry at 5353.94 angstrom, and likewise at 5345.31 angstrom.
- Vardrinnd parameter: 0.80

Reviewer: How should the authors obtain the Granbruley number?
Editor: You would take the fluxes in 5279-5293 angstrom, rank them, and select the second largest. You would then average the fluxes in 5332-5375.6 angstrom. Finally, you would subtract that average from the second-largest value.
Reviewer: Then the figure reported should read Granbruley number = 0.47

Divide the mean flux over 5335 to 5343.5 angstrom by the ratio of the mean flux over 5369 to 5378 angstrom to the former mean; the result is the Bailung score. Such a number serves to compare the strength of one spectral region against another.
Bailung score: 6.6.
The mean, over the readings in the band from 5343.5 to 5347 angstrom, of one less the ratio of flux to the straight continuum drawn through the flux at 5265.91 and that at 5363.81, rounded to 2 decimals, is -0.02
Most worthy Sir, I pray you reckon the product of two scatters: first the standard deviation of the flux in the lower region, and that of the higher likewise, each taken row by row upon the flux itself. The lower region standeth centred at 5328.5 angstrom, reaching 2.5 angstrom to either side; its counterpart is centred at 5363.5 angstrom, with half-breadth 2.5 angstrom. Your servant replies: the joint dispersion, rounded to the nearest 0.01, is 0.03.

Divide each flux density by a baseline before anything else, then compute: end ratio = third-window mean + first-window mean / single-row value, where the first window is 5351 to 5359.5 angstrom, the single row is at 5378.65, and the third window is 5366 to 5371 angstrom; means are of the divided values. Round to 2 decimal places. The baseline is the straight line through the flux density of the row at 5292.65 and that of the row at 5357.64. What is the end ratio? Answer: 1.95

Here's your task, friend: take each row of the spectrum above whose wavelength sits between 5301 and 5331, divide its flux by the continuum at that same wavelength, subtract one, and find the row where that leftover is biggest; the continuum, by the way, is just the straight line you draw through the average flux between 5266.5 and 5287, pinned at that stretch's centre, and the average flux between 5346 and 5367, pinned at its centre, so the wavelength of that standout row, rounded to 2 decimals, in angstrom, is 5309.74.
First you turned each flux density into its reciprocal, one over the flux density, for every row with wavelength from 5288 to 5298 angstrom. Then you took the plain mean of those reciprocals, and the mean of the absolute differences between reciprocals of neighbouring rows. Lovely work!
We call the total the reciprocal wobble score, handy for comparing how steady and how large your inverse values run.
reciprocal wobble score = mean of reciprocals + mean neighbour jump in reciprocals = 0.163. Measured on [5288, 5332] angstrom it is 0.157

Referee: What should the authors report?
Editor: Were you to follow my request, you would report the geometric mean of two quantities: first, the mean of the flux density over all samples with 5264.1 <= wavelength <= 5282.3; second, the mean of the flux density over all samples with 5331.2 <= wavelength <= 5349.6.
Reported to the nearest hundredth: 6.32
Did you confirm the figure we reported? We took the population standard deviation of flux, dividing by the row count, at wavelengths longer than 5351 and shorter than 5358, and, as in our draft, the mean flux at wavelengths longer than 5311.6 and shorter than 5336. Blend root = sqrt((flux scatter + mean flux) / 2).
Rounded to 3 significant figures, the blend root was 1.85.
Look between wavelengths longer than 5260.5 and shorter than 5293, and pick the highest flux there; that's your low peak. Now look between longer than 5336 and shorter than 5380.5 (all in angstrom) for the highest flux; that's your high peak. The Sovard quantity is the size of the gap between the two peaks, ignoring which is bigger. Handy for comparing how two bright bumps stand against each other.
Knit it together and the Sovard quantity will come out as 0.3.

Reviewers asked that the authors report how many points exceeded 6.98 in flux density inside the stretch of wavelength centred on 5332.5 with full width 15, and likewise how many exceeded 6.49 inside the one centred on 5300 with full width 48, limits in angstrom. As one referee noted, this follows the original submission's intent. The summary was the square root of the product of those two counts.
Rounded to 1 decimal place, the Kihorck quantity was 0.0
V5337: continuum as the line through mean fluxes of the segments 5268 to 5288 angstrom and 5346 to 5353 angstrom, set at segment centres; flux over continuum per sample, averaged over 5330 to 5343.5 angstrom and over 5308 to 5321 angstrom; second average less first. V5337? 0.085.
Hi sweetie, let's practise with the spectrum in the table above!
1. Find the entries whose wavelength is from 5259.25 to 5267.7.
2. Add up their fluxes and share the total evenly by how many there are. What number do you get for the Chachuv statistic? 5.95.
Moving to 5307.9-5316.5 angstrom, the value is 7.16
